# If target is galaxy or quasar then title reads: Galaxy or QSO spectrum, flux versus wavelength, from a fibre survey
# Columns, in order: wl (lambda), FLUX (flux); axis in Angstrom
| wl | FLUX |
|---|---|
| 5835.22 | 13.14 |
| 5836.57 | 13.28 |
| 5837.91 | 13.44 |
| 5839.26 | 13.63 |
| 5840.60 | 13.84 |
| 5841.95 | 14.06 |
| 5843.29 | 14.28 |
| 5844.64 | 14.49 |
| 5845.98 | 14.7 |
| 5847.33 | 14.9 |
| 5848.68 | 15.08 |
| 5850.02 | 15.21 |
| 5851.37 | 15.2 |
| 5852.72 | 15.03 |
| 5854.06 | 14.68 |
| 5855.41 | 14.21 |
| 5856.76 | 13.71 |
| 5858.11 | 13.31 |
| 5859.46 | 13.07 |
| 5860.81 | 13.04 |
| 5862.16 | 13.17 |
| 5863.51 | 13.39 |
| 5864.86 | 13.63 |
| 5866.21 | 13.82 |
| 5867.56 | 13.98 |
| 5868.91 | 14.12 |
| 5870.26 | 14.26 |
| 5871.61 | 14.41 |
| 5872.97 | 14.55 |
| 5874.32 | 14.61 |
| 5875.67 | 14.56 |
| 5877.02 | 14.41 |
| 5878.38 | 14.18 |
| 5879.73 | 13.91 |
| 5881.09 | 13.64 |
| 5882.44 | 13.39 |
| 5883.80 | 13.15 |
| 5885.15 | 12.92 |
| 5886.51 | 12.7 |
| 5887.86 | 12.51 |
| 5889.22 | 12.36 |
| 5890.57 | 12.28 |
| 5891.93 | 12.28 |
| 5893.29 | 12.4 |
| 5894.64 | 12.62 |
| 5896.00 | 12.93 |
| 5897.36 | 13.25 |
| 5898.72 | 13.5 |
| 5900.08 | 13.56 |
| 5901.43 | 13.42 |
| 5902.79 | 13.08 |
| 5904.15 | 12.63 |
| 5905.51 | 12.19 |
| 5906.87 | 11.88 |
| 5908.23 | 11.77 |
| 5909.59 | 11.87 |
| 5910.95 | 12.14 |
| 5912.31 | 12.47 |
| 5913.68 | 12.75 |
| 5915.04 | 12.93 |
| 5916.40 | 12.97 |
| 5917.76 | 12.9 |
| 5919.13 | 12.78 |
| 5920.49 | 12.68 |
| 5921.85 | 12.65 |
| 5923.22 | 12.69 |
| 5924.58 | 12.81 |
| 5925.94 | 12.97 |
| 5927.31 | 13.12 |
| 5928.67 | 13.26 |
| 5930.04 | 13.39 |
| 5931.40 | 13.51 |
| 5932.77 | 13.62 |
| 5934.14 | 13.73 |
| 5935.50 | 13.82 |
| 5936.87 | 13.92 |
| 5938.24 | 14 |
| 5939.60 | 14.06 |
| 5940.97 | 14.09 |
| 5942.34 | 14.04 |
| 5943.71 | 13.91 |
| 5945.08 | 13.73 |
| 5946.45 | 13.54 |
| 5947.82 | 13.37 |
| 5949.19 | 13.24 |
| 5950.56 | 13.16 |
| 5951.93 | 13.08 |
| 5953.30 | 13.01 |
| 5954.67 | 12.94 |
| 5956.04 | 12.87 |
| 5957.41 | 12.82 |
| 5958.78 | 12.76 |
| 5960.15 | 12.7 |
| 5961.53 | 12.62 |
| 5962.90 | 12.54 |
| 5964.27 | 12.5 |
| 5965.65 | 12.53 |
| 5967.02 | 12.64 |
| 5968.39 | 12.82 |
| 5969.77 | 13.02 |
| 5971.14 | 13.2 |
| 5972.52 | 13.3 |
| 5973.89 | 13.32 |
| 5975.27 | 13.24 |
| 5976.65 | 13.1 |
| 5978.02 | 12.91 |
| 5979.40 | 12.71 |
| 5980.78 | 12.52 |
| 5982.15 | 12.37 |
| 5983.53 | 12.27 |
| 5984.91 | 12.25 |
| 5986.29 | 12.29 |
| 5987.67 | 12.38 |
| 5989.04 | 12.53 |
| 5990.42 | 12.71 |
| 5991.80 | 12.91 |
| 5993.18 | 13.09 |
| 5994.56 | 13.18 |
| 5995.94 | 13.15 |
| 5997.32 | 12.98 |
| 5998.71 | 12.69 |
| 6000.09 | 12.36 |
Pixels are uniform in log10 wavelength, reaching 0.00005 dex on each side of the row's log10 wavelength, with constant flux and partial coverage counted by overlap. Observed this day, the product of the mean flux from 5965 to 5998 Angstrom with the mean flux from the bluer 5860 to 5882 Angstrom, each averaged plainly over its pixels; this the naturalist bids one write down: 179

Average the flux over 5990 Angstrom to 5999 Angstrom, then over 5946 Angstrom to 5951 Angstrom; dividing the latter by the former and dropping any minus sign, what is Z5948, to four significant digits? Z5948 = 1.028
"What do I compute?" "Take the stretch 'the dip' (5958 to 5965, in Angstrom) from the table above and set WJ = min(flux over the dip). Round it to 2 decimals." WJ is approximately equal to 12.50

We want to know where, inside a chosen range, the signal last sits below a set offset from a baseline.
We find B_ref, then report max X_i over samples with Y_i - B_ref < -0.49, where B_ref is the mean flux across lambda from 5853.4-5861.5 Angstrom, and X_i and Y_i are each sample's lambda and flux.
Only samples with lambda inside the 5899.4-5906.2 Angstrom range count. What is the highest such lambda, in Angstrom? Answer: 5905.51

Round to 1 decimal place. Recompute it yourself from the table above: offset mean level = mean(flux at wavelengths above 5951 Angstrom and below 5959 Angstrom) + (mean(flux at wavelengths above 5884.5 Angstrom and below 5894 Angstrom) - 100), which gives -74.6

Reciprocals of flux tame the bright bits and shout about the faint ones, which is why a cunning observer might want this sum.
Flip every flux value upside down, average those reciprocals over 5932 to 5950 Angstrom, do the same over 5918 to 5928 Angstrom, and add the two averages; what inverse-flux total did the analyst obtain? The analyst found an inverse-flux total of 0.151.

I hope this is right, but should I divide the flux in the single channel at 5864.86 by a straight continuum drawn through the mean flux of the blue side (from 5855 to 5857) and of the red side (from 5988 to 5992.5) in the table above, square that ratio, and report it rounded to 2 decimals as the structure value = 0.96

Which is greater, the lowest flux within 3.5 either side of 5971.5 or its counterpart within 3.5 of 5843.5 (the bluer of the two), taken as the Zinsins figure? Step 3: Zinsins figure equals 13.8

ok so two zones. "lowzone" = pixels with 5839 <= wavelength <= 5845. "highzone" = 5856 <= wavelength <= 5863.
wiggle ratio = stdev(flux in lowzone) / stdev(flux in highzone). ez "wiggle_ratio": 1.3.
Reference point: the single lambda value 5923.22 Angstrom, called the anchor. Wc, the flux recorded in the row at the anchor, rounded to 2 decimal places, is 12.69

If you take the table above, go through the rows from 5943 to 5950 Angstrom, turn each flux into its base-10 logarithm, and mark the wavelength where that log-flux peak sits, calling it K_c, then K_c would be 5943.71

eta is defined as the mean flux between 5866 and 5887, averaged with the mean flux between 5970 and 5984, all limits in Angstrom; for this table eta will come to 13.4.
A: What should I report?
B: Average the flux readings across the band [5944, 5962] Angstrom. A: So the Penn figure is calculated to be 13.1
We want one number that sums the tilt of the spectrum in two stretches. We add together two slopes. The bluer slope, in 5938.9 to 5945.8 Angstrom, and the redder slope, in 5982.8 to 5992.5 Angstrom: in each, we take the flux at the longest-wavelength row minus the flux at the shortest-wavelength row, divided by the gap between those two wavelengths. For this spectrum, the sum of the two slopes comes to 0.02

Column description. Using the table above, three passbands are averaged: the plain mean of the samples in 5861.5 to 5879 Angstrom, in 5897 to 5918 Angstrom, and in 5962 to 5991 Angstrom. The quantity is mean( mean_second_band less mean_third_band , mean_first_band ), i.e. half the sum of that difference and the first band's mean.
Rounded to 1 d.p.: 7.0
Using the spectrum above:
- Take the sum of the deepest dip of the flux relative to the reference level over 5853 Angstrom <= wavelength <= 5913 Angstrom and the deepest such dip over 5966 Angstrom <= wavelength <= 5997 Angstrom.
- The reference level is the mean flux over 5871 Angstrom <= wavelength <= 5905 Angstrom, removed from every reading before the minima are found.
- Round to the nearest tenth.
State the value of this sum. -2.6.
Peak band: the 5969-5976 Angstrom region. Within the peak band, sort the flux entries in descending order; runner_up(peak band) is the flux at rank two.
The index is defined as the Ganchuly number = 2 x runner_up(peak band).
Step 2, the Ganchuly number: 26.6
